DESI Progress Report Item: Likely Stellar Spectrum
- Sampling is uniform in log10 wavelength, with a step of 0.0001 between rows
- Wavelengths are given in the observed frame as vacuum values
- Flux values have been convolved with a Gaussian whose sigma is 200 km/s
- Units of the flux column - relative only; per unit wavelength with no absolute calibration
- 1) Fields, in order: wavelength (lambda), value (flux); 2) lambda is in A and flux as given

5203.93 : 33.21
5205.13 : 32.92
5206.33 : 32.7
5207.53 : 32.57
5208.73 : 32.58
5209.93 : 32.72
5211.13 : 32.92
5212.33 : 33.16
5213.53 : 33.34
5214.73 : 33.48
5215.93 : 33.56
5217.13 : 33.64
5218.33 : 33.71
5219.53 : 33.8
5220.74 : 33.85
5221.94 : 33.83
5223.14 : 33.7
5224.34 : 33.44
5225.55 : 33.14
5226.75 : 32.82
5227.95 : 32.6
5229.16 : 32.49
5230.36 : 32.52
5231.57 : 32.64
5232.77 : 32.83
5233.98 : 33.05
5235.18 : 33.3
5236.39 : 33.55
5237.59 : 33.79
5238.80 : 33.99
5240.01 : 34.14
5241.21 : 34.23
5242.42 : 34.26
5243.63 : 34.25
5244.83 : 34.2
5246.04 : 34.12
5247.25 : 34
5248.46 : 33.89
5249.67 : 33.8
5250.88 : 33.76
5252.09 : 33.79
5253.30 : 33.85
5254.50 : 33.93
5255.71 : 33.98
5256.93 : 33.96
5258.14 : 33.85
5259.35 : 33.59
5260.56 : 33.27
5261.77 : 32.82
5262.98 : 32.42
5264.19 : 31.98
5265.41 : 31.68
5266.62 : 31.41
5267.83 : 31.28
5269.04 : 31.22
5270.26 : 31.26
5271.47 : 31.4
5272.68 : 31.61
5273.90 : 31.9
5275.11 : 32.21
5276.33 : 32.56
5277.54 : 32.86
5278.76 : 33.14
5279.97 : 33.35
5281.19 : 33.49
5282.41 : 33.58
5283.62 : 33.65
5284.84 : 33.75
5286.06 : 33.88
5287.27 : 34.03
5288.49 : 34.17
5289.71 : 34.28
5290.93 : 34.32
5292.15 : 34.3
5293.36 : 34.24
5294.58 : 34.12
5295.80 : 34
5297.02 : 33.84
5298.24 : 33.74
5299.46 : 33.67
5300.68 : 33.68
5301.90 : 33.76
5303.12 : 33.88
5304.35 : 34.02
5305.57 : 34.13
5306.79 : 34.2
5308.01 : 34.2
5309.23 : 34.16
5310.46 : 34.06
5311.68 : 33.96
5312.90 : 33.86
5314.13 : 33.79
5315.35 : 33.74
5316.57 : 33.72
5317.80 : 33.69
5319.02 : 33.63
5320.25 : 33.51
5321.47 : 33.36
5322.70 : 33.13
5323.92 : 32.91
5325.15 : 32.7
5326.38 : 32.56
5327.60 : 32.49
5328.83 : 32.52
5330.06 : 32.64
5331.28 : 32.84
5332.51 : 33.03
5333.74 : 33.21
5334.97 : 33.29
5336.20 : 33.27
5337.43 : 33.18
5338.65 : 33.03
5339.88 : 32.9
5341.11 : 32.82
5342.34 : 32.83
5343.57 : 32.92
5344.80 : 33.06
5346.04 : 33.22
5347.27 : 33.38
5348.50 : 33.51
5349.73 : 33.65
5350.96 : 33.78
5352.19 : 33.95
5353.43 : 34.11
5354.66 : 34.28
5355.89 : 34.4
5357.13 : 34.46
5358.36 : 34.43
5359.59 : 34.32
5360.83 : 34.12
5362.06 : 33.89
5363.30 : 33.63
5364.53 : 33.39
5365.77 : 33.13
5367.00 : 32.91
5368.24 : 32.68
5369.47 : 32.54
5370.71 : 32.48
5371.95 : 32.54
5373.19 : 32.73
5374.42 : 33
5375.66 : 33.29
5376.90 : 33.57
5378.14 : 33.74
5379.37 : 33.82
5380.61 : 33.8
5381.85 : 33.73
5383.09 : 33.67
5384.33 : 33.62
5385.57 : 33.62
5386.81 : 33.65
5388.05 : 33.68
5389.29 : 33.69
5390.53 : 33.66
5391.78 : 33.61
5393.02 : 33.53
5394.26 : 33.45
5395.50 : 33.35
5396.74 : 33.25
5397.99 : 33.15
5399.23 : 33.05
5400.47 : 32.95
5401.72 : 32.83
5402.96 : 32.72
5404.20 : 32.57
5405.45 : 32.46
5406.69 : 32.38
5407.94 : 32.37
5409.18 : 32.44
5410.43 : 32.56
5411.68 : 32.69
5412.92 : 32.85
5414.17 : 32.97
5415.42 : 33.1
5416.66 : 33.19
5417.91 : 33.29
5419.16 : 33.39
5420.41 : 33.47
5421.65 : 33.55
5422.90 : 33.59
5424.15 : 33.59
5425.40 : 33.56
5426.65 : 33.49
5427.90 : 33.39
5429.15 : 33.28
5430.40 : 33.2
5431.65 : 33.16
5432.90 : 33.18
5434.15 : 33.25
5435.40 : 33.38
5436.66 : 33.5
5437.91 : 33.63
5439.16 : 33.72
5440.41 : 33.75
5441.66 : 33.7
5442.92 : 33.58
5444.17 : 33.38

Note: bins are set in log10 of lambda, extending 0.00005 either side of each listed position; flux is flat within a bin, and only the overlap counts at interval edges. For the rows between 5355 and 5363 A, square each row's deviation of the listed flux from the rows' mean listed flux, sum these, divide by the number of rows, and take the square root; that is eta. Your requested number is 0.203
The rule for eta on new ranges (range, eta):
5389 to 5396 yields 0.120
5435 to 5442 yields 0.132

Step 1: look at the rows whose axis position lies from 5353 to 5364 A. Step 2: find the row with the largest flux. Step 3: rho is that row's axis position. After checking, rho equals 5357.13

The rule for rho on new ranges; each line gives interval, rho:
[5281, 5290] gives 5289.71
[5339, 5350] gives 5349.73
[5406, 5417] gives 5416.66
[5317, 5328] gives 5317.80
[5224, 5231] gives 5224.34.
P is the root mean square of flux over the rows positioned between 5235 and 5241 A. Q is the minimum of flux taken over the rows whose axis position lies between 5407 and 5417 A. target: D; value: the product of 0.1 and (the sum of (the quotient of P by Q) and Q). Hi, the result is 3.34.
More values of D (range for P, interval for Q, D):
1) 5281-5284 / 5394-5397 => 3.43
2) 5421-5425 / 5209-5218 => 3.37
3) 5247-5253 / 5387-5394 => 3.45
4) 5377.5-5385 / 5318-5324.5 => 3.39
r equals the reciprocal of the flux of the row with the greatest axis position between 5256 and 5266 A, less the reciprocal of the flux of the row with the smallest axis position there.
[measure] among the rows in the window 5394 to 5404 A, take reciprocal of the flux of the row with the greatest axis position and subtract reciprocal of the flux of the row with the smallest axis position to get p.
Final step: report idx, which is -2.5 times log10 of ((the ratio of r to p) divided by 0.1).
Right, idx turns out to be -3.8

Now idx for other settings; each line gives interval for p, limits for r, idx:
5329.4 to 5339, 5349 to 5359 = -3.2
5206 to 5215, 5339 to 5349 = -2.2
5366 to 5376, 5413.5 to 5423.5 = -3.0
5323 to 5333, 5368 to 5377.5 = -4.7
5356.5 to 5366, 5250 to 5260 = -0.3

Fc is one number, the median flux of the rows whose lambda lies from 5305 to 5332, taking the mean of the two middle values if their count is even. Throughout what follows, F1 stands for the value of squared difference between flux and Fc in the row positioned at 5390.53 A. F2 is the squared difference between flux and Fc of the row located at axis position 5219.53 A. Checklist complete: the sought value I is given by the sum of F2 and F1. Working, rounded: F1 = 0.0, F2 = 0.02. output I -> 0.0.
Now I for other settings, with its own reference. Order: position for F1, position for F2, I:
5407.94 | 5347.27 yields 1.7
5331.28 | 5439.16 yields 0.7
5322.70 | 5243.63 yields 0.6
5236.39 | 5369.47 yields 1.3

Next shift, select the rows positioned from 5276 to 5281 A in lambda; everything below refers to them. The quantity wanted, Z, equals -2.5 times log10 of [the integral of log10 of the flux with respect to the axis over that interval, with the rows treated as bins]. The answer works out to -2.2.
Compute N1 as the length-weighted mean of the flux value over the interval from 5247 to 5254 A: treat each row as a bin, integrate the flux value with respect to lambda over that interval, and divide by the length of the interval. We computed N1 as 33.9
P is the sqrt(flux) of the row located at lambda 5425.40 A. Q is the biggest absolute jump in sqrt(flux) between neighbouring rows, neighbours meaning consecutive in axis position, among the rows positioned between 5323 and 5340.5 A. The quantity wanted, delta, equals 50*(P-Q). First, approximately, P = 5.793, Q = 0.0183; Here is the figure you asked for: 289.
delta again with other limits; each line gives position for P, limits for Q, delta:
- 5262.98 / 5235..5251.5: 284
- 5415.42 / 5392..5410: 287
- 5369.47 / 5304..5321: 285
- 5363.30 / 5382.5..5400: 290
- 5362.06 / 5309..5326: 290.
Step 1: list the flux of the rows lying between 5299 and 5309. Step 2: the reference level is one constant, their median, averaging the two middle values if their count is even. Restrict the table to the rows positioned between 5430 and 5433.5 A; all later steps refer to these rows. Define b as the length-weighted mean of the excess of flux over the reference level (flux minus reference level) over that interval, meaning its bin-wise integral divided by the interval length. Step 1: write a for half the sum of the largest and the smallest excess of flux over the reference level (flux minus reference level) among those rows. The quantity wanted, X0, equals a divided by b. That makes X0 1.00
